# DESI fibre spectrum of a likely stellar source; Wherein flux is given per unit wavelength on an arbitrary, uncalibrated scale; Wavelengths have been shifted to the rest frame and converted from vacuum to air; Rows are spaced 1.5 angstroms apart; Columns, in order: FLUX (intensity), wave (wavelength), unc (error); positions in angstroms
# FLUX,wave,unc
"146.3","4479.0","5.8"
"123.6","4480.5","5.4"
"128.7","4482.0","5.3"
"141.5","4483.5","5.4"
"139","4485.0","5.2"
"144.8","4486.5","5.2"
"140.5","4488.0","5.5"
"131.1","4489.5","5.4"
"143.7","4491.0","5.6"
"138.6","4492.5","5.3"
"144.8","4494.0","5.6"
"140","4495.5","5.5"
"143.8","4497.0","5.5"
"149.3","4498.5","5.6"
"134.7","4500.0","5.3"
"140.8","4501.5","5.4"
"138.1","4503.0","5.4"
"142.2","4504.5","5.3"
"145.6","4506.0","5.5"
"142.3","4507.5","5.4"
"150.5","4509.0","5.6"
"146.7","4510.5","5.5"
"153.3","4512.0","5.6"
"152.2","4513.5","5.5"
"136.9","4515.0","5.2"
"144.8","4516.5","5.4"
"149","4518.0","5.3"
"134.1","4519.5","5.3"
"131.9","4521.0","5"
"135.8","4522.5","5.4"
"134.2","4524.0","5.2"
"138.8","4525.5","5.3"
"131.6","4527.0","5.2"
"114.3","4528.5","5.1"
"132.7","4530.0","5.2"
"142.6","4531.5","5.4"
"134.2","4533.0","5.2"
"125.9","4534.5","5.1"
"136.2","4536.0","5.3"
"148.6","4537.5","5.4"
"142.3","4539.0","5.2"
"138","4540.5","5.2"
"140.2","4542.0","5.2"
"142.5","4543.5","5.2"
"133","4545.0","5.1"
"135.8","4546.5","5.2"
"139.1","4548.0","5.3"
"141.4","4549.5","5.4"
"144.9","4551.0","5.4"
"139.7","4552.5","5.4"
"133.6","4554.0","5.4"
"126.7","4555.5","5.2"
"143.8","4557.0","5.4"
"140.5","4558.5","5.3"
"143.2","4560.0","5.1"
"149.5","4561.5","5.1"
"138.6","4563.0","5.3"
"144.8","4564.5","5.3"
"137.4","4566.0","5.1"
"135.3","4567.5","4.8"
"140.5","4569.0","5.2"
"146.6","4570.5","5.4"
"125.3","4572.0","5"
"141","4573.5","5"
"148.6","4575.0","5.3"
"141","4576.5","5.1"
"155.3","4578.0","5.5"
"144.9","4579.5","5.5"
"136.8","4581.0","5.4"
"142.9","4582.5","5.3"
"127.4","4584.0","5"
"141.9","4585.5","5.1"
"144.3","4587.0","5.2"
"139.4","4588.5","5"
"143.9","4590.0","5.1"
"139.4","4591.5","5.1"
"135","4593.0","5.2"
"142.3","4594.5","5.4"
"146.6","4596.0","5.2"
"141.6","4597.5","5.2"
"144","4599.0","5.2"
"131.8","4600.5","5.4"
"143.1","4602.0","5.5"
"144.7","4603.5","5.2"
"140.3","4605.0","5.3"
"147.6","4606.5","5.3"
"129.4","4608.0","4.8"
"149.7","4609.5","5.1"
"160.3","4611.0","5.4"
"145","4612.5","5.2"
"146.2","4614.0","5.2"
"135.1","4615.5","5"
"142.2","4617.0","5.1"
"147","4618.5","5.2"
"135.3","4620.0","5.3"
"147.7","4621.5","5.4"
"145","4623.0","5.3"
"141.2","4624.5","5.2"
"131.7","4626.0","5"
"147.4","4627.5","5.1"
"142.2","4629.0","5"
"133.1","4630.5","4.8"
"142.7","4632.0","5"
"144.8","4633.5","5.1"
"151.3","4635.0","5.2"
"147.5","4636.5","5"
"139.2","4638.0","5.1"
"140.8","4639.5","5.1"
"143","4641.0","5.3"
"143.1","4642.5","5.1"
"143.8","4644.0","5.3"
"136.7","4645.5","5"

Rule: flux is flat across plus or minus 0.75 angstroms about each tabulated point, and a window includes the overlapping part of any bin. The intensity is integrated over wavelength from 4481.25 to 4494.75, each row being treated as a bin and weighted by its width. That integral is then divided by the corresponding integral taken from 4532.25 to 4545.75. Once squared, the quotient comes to 1.02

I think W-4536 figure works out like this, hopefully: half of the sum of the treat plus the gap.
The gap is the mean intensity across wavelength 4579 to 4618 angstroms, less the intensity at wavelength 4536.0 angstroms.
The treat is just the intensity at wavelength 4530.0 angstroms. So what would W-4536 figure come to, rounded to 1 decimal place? 69.1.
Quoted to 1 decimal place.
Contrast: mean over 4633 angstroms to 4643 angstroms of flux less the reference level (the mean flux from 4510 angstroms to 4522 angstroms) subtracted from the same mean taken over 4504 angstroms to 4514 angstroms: 3.3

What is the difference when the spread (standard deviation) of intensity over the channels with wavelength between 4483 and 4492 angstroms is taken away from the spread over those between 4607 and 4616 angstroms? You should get 6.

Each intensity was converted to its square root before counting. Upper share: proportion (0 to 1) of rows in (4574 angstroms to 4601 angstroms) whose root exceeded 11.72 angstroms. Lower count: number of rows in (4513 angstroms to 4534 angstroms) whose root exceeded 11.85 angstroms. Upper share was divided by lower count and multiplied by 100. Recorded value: 19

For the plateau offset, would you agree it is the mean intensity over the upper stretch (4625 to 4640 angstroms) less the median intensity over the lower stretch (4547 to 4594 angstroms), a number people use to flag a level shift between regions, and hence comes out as 1.1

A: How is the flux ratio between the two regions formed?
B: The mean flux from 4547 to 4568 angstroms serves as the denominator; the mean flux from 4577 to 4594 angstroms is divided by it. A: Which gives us 1.01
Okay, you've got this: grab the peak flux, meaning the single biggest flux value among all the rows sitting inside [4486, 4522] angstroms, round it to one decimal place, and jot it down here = 153.3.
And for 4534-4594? 155.3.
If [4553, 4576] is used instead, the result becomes 149.5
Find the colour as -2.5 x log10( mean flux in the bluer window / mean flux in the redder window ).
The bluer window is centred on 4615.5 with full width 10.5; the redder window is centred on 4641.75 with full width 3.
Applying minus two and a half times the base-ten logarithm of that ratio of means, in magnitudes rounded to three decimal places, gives -0.011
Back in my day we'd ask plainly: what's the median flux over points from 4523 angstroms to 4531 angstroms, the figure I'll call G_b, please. 133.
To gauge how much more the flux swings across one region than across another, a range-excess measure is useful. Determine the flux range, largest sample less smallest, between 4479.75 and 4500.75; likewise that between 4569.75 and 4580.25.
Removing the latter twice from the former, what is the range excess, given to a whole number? -34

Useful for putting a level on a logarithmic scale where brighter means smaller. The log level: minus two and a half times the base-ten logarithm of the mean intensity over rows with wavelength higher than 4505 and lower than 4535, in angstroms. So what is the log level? -5.36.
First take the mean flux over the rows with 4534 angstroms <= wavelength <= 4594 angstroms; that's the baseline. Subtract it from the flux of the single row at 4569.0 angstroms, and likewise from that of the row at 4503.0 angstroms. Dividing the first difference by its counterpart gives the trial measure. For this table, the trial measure 0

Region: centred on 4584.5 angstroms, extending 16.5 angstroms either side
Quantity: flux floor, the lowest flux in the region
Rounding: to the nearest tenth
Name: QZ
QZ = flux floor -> 125.3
